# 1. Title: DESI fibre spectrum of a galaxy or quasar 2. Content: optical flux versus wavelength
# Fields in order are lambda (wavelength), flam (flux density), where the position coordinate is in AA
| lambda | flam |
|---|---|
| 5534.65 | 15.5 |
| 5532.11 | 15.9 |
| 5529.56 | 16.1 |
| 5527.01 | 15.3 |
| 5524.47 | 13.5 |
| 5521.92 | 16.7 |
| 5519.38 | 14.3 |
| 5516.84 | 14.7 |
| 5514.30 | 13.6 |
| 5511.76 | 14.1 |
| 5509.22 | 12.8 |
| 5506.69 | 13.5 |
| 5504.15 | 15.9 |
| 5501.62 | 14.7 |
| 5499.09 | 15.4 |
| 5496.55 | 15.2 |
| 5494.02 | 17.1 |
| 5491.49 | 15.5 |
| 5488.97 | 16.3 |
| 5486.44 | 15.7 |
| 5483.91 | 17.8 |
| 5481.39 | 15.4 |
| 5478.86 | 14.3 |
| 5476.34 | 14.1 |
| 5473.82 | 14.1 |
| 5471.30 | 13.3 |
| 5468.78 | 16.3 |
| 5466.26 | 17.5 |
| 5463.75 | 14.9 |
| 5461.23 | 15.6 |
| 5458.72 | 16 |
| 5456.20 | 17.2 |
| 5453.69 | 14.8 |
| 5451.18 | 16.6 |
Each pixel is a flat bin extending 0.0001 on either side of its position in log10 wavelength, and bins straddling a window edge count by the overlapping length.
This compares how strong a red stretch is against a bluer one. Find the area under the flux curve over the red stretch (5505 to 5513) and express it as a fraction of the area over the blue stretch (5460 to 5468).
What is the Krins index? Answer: 0.85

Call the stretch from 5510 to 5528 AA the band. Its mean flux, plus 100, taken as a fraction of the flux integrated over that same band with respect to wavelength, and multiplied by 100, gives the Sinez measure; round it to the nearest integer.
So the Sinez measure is 44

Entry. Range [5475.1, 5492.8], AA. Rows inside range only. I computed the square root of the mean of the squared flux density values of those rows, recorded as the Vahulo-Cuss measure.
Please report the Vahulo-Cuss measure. 15.6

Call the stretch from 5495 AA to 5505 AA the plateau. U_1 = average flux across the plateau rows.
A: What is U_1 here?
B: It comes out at 15.3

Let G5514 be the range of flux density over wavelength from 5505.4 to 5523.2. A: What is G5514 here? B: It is 3.9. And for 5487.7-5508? 3.6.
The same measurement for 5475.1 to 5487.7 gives 3.7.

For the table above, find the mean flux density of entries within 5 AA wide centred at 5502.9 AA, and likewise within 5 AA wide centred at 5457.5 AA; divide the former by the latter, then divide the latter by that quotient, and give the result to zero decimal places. 18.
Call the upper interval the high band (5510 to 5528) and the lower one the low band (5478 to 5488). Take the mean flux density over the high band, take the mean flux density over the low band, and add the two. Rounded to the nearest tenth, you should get 30.4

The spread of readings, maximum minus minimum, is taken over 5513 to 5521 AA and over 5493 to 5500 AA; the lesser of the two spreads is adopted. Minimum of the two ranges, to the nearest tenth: 1.1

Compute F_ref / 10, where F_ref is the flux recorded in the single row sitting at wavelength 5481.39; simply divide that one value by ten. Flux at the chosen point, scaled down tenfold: 1.54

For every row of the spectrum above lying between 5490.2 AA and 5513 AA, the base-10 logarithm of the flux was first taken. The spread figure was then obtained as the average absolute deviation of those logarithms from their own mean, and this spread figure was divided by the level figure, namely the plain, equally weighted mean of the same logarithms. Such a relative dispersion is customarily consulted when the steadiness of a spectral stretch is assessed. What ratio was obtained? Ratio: 0.0254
